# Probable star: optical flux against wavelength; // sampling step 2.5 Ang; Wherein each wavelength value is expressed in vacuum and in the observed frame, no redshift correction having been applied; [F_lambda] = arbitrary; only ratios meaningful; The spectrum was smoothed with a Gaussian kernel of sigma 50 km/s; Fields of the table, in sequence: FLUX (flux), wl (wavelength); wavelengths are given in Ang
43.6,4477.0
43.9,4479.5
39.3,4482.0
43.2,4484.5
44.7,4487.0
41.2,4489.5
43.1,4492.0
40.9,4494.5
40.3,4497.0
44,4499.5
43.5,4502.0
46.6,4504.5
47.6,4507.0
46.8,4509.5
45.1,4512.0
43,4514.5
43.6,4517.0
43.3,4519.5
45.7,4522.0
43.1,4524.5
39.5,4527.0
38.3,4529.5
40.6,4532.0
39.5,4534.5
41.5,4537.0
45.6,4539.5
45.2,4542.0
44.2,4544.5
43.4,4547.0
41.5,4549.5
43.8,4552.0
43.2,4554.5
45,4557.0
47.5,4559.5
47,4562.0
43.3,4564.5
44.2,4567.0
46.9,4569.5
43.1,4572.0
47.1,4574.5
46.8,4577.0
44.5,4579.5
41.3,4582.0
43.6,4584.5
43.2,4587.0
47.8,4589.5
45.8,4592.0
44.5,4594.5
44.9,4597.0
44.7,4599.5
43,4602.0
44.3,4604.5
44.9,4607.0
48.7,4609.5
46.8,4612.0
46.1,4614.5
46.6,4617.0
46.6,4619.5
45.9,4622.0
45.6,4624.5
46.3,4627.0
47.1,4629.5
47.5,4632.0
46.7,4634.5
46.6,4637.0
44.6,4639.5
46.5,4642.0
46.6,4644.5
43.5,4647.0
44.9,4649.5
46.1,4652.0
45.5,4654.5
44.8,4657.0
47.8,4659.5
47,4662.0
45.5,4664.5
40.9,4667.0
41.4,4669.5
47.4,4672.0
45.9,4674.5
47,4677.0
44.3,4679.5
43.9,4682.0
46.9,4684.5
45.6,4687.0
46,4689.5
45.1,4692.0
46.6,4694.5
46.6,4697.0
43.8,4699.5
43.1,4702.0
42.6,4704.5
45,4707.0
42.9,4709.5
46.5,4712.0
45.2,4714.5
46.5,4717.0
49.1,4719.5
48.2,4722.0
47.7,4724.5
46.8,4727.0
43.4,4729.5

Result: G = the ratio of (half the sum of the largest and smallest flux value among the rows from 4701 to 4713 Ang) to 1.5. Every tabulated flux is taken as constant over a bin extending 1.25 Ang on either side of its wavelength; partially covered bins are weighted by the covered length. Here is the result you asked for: 29.7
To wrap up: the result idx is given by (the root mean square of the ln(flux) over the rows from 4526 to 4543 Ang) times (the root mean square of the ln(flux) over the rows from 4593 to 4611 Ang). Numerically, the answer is 14.17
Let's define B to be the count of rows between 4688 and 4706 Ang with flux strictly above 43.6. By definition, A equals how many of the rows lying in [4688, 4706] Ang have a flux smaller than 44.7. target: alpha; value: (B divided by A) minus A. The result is -1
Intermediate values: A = 3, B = 5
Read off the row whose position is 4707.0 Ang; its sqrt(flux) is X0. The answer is 6.71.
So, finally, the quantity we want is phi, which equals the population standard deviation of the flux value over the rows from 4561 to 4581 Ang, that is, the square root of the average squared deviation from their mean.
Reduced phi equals 1.64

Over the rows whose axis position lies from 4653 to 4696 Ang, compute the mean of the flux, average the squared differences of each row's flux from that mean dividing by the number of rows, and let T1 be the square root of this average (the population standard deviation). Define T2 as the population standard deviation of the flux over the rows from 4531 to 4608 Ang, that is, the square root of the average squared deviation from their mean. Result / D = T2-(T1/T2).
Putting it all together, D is 1.1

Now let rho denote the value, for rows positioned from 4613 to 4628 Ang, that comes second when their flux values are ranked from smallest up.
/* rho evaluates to 45.9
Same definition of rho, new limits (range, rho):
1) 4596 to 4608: 44.3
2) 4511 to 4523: 43.3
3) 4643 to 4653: 44.9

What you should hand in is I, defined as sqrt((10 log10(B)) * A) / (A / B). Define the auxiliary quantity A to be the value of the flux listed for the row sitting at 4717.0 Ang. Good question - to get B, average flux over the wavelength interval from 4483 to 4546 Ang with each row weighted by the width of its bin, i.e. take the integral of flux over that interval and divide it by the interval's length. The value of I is 25.61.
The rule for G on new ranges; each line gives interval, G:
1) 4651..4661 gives 30.9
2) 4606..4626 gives 31.2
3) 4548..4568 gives 29.7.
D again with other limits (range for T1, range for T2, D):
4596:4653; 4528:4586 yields 1.9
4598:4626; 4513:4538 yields 1.5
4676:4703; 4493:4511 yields 2.2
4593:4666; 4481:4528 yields 1.8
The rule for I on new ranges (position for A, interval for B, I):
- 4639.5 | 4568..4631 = 27.71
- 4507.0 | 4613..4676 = 27.02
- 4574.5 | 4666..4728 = 26.94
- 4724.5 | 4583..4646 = 27.00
